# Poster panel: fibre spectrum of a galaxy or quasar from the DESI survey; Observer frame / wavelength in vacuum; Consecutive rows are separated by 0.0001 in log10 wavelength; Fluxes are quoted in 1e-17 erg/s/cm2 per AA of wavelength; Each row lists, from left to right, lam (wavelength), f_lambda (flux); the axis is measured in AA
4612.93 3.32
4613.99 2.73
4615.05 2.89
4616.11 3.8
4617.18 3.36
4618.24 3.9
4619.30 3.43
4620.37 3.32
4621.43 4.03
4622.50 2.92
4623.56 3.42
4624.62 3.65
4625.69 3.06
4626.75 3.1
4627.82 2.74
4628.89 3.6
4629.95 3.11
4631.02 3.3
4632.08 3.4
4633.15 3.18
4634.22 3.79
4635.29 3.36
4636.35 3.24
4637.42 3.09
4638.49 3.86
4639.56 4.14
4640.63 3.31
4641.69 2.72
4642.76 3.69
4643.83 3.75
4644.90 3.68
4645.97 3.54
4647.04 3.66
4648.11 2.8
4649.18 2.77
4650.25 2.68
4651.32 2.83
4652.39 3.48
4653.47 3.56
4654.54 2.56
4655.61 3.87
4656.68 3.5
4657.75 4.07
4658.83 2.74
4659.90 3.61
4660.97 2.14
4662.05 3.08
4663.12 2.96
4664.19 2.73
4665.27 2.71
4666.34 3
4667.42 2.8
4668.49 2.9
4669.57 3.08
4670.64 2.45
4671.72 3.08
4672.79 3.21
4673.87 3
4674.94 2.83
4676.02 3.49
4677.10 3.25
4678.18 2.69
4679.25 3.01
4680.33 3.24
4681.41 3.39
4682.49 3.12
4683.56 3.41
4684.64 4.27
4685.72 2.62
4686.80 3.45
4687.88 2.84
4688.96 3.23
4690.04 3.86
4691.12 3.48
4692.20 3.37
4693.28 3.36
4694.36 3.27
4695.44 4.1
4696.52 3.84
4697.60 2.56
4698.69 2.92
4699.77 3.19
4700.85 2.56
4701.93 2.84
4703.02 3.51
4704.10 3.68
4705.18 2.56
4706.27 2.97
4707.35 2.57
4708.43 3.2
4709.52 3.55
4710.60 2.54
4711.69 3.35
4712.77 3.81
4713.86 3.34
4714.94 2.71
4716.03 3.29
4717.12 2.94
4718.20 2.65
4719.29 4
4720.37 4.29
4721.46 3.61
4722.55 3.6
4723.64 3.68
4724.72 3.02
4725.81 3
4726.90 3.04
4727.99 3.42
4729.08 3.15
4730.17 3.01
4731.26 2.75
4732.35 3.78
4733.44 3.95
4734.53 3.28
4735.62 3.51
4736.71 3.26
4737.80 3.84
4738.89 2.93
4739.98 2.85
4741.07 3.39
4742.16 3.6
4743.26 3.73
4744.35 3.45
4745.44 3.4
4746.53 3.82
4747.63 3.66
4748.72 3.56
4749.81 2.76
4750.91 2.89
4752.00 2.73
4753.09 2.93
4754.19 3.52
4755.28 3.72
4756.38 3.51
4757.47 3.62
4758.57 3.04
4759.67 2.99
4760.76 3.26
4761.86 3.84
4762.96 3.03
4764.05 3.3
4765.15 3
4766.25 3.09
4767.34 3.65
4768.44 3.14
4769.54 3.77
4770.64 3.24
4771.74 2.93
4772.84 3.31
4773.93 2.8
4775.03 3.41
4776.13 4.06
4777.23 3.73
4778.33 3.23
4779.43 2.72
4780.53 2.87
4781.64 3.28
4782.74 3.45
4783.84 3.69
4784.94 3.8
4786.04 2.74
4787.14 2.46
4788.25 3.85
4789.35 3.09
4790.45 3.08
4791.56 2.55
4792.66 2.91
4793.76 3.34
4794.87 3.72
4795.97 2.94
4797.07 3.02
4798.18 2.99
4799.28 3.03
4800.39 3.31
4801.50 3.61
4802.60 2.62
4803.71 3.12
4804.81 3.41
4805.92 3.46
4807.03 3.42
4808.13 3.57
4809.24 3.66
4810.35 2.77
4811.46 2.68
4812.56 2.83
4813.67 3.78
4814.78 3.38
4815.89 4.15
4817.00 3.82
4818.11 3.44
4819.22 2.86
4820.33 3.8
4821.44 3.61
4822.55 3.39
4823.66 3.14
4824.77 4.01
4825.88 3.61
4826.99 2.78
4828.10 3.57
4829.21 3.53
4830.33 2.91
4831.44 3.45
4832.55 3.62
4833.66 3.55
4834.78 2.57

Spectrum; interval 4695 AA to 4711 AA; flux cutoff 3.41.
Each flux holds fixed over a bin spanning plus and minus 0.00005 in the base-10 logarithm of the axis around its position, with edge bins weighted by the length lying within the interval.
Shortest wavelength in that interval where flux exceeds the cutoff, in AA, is 4695.44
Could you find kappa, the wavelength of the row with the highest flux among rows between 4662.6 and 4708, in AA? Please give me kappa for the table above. 4684.64 AA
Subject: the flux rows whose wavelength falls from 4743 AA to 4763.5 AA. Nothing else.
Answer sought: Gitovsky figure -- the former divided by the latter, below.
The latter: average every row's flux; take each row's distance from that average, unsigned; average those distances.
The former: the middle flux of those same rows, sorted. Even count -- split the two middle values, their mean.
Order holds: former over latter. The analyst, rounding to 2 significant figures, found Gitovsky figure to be 11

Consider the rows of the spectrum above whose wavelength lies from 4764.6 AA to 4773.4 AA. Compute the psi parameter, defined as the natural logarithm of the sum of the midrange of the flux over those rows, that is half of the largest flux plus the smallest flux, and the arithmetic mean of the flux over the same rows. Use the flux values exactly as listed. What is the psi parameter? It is 1.89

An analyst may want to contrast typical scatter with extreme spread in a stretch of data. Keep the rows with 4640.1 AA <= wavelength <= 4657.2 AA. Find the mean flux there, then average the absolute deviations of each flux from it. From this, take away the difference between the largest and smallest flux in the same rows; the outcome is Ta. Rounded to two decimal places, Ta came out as -0.90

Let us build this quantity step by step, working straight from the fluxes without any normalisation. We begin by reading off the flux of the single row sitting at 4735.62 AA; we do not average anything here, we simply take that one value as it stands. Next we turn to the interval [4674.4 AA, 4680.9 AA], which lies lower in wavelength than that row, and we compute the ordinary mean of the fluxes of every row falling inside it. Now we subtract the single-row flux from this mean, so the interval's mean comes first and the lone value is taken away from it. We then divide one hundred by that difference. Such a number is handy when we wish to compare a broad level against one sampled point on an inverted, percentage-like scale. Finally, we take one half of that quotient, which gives -118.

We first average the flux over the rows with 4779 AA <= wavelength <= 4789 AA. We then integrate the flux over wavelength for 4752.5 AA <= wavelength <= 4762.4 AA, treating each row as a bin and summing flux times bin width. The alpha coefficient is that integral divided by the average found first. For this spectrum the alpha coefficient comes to 10.4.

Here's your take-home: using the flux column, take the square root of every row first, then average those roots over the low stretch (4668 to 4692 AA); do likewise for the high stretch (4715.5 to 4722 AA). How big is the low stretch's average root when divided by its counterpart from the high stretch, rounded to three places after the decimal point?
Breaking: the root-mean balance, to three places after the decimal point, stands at 0.959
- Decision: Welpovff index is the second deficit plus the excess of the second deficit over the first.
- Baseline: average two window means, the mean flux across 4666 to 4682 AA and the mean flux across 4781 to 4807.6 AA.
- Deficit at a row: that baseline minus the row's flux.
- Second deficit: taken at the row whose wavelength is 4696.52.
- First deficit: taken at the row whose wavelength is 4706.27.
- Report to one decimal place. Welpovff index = -1.6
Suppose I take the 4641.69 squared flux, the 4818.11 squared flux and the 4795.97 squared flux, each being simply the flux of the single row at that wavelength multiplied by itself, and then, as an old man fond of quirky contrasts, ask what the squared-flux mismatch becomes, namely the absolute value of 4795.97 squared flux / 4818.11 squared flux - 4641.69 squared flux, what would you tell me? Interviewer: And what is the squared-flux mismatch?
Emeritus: 6.7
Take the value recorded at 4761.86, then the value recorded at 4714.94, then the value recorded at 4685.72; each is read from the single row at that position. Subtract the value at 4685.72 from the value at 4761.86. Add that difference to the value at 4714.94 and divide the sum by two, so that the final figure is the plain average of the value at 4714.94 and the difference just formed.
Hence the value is 2.0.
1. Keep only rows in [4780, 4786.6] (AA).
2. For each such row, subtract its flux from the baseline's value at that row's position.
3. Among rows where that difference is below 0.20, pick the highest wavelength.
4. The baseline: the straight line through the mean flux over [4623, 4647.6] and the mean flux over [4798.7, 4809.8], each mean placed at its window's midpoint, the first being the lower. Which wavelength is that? 4784.94 AA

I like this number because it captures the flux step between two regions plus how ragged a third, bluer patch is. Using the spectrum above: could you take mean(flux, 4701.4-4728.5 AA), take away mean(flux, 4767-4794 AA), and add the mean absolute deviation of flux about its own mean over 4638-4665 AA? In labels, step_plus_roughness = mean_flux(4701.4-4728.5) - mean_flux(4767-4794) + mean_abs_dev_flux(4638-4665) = 0.48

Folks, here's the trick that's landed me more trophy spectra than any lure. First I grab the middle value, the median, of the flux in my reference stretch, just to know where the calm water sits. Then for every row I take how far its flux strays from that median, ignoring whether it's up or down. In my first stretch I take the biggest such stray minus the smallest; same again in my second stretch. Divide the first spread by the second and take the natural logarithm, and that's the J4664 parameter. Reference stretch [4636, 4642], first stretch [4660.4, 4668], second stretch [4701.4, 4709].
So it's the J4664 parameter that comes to 0.38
